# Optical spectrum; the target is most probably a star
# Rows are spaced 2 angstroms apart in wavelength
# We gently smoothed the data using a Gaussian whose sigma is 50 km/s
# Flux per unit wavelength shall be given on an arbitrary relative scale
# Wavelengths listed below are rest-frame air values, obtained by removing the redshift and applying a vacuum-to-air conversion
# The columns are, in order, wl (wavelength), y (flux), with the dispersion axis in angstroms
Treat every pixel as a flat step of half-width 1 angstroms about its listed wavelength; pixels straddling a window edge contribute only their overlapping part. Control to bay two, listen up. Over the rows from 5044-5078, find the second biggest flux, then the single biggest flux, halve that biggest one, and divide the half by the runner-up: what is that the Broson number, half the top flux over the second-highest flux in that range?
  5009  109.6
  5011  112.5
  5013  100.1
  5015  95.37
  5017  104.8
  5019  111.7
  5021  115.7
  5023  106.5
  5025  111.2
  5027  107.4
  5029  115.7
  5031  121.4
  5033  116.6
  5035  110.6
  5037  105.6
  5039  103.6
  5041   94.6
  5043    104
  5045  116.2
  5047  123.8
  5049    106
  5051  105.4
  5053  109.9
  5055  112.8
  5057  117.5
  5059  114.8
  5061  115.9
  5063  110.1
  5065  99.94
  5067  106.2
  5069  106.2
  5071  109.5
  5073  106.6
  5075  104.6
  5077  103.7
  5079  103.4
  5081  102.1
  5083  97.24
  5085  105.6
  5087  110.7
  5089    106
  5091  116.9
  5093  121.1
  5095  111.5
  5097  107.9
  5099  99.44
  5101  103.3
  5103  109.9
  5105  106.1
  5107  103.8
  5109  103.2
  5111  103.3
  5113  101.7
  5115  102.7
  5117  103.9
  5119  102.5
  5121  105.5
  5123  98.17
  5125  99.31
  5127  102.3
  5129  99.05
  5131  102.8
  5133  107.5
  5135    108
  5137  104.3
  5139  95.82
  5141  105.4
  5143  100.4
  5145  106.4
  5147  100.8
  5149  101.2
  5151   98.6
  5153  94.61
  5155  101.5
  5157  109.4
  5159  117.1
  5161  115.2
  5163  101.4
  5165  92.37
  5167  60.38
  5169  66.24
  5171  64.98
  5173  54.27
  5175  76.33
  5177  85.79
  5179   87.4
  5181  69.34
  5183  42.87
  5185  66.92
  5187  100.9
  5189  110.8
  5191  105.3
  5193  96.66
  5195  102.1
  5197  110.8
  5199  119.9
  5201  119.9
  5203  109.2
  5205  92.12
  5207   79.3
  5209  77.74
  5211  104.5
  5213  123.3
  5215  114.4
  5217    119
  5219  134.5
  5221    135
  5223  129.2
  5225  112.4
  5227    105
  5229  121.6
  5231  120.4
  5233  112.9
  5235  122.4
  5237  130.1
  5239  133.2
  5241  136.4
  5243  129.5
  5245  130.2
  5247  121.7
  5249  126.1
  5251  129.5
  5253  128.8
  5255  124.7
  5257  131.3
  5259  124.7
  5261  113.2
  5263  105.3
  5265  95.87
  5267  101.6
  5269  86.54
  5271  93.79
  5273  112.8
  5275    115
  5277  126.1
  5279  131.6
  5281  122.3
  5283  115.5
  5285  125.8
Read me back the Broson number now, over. 0.527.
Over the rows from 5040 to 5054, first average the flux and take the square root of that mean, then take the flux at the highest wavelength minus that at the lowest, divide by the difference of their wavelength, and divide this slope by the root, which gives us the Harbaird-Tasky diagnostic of 0.12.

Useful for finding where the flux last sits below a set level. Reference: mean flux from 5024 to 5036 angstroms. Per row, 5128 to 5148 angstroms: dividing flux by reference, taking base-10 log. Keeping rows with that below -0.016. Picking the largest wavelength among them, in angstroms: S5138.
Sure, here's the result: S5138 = 5147 angstroms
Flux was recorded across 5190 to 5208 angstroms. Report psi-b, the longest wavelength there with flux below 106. 5207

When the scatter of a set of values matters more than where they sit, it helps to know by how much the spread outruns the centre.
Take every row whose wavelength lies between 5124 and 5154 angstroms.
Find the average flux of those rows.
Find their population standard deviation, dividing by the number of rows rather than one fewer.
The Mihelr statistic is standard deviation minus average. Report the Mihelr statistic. -98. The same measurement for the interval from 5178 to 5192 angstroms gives -60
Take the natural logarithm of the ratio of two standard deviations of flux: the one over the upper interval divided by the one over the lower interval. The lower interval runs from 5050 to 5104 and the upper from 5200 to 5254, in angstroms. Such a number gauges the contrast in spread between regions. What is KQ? 1.0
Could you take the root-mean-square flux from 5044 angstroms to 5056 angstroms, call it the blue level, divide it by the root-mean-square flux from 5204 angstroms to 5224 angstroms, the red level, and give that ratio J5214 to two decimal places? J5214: 1.00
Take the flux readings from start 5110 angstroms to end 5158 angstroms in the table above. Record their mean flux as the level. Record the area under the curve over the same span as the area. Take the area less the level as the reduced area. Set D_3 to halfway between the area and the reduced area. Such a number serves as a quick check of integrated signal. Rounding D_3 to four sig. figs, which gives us 4859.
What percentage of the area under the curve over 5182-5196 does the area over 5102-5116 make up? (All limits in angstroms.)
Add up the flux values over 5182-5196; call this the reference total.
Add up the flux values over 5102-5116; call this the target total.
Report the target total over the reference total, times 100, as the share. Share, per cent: 117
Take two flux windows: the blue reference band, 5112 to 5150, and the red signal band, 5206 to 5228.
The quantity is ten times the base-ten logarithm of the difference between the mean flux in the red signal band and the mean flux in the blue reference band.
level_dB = 9.9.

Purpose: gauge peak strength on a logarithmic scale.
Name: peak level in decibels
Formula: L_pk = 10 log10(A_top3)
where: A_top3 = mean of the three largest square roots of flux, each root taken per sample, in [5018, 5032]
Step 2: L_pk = 10.4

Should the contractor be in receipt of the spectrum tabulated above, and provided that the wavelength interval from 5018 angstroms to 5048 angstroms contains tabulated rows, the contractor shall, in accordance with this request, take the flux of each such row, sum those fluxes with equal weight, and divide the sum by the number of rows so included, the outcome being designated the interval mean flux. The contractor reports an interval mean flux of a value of 111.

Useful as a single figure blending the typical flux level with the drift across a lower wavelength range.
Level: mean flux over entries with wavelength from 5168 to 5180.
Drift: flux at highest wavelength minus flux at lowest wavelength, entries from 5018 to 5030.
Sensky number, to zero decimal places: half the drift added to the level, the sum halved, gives 37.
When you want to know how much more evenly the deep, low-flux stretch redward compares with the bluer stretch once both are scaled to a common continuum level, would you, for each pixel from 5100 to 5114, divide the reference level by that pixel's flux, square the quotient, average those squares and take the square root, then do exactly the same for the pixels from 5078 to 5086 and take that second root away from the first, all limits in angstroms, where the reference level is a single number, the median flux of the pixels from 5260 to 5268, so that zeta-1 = -0.024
